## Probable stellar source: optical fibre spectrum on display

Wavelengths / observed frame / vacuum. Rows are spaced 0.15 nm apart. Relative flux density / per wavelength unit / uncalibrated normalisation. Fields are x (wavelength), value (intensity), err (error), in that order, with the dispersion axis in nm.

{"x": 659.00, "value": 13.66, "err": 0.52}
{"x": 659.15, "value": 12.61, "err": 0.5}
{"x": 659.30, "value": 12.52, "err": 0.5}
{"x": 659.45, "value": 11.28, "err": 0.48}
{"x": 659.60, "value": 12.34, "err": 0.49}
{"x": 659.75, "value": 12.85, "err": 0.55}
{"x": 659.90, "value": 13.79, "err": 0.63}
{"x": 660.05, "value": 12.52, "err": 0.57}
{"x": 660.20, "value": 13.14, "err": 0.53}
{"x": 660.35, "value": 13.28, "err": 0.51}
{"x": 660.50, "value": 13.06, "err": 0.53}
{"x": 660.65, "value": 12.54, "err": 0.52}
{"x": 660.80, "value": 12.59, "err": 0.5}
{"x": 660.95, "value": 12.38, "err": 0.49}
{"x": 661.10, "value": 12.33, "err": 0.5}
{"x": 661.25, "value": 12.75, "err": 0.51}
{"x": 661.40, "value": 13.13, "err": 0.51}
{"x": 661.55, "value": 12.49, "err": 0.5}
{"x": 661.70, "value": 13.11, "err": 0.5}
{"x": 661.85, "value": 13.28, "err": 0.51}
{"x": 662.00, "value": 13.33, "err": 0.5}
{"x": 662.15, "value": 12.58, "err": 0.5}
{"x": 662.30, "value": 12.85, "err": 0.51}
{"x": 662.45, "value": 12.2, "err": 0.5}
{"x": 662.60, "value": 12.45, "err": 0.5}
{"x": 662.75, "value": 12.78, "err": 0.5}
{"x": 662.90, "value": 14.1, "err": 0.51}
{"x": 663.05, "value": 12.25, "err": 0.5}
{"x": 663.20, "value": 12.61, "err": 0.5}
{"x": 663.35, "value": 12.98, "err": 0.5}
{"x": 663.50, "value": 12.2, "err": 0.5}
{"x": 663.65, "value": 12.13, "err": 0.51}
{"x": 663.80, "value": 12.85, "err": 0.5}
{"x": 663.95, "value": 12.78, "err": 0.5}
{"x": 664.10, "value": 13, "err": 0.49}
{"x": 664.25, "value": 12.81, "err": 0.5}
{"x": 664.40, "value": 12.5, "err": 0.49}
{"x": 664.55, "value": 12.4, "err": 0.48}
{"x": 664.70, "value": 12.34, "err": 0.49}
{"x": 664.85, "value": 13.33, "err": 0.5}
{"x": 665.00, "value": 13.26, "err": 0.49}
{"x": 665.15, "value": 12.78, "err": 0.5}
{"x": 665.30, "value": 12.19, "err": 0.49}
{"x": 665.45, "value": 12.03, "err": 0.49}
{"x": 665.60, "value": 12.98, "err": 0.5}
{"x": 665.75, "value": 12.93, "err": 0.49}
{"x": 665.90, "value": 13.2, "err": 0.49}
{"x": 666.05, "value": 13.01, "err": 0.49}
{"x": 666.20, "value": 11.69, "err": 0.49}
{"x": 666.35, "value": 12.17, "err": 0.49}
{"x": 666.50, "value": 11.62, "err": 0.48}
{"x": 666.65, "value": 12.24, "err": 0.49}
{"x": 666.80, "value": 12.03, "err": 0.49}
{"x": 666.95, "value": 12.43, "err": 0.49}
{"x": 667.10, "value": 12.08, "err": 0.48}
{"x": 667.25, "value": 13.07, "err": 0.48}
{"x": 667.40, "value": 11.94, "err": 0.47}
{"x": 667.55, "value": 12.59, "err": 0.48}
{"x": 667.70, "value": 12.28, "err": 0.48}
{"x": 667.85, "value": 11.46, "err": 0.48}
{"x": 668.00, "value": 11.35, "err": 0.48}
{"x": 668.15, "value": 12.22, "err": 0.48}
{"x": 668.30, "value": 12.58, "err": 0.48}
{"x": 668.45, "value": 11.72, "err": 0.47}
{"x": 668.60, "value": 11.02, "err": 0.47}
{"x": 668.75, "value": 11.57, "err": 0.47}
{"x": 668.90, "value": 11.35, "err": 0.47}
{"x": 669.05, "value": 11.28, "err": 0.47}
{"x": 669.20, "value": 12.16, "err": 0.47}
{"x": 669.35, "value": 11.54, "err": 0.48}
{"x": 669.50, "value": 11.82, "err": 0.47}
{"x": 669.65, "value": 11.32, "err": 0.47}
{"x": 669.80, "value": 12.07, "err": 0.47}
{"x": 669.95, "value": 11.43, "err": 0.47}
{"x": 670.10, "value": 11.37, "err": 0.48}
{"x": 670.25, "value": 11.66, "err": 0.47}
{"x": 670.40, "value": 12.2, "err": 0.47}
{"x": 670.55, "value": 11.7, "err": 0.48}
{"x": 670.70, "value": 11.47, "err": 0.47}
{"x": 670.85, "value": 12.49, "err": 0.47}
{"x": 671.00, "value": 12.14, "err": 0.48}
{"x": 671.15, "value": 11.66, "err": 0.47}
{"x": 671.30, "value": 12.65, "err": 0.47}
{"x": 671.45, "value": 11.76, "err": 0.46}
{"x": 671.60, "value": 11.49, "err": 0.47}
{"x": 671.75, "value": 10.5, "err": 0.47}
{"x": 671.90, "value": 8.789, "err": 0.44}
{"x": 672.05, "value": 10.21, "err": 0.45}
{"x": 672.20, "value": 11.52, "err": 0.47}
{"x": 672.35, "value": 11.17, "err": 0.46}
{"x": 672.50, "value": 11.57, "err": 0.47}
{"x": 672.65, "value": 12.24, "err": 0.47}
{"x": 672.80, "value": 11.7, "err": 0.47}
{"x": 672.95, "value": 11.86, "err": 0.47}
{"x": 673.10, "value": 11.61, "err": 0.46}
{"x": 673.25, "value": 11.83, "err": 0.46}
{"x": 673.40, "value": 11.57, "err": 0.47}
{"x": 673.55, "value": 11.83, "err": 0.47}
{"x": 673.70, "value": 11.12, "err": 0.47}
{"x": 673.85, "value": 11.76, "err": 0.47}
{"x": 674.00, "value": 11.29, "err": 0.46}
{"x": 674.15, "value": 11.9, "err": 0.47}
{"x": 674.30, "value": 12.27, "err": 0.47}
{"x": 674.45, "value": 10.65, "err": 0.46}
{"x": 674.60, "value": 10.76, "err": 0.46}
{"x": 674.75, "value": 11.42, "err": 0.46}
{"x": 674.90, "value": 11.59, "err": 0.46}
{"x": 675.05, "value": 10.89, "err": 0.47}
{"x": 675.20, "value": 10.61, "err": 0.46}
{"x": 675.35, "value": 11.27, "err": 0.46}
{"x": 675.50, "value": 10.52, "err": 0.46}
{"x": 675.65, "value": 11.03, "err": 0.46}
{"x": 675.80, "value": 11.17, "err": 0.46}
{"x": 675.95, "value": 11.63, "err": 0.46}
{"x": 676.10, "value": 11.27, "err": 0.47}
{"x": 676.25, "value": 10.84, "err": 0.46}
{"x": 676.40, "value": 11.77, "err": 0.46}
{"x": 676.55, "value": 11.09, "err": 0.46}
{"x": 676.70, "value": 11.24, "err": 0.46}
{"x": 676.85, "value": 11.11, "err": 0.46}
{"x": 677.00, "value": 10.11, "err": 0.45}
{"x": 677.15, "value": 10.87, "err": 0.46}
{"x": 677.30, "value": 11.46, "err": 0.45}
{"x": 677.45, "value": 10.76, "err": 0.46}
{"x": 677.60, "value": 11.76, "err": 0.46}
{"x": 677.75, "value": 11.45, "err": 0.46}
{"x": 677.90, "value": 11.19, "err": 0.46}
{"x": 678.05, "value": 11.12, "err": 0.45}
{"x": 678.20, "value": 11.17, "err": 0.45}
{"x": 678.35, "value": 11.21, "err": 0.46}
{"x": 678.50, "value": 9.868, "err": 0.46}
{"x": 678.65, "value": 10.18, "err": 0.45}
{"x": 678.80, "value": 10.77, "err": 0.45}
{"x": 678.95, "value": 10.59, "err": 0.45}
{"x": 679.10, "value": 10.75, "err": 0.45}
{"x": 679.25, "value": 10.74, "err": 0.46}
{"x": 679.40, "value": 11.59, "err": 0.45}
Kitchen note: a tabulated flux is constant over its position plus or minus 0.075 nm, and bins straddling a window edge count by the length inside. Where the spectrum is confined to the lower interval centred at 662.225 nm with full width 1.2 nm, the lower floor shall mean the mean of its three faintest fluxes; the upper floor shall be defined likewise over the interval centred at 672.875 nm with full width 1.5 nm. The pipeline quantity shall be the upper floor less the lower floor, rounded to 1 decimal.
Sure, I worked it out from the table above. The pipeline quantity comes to -1.0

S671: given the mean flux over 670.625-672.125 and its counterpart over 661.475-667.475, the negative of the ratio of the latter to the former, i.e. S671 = -1.12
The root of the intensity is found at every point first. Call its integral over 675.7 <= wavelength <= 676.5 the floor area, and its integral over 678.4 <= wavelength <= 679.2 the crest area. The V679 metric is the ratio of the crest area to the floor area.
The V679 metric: 0.96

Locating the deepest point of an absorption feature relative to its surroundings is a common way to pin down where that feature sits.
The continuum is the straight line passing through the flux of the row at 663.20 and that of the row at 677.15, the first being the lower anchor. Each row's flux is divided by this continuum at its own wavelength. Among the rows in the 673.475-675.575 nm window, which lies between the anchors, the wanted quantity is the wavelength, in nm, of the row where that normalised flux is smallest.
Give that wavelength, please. 675.50 nm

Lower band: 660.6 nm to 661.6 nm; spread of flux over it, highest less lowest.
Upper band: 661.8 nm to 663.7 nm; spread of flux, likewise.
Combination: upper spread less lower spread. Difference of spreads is 1.2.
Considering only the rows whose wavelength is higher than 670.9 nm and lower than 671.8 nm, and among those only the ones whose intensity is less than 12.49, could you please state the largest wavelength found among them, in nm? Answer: 671.75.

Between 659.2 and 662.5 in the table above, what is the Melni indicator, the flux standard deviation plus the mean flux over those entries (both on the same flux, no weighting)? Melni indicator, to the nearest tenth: 13.3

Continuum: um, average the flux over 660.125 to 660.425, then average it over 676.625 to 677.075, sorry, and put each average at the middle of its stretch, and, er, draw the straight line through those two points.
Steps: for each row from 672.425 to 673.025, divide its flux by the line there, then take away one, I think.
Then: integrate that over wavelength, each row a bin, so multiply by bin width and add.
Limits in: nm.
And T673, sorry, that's 0.022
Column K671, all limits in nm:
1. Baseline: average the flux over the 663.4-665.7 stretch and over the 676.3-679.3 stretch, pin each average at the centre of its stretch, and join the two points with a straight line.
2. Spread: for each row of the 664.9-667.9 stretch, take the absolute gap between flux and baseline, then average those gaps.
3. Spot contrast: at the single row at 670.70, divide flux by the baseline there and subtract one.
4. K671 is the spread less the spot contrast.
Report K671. 0.470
